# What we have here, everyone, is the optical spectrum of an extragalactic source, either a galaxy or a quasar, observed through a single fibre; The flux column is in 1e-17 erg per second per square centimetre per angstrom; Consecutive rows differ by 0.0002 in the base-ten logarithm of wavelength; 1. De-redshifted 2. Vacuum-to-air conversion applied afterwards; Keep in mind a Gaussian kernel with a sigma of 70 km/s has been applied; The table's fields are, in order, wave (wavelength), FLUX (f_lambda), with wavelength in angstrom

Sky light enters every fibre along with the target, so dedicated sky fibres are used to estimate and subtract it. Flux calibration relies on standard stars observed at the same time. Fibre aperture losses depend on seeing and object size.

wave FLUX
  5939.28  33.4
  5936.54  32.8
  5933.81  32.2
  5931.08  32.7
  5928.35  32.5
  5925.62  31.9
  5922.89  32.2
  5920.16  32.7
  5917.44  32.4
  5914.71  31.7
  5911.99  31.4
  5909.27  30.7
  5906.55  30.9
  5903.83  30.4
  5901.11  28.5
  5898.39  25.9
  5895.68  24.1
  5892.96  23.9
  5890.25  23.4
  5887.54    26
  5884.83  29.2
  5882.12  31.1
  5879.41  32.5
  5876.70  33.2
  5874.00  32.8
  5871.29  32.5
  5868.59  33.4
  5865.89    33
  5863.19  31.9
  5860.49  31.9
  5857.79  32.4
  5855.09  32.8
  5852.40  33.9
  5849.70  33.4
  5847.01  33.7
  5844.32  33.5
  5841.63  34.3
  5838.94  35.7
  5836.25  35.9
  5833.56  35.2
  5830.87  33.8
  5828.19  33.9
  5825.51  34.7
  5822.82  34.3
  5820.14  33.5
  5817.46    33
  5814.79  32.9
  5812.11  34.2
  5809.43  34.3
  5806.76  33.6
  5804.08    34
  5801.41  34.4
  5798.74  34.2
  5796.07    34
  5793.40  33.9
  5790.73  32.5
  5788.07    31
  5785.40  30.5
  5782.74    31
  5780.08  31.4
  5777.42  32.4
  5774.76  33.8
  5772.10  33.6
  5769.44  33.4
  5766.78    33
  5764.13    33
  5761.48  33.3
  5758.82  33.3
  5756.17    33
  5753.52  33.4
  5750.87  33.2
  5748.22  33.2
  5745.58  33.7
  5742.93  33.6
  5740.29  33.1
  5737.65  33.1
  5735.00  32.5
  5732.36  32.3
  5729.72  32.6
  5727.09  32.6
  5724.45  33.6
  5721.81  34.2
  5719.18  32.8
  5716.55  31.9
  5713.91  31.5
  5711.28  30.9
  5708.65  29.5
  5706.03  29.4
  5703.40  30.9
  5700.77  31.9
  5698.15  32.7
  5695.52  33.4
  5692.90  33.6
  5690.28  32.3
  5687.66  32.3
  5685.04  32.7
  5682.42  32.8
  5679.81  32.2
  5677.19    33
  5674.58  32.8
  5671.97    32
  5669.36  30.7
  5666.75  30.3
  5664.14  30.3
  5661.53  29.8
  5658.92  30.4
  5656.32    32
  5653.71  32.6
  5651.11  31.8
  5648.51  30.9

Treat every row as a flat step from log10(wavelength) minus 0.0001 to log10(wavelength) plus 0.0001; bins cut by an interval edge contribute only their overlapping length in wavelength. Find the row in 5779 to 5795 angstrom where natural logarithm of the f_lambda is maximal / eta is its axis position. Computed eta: 5793.40 angstrom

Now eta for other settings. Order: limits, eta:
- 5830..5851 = 5836.25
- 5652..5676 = 5674.58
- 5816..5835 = 5833.56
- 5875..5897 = 5876.70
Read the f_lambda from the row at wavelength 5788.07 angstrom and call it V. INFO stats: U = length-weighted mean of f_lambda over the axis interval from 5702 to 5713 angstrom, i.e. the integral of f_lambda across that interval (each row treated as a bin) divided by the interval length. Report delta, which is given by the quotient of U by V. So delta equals 0.98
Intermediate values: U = 30.2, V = 31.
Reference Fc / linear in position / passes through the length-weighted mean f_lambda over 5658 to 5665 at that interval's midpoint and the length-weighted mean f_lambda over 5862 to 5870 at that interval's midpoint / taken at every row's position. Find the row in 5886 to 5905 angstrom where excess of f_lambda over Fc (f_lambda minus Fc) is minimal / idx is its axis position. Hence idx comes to 5890.25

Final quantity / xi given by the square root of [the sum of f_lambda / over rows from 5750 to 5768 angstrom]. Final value 15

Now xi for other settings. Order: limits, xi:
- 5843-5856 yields 13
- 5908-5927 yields 15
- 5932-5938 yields 8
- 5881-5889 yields 9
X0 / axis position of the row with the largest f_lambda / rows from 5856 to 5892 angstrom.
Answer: 5868.59 angstrom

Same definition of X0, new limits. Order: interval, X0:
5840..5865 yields 5841.63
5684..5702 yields 5692.90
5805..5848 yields 5836.25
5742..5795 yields 5793.40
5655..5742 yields 5721.81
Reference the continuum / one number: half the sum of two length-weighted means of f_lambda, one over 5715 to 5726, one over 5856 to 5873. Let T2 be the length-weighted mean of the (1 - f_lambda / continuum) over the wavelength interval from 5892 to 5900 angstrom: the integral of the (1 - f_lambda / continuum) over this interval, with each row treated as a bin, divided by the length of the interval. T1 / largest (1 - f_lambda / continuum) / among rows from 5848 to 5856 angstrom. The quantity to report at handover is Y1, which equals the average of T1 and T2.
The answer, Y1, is 0.12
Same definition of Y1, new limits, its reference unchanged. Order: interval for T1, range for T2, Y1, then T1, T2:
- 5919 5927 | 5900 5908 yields 0.06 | 0.03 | 0.085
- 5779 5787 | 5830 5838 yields 0.00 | 0.07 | -0.070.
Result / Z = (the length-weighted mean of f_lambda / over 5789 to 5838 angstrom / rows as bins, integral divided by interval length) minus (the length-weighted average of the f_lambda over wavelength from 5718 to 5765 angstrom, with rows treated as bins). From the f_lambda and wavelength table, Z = 1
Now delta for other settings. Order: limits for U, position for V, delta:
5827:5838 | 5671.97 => 1.09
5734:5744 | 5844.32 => 0.99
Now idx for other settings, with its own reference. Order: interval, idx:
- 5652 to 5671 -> 5661.53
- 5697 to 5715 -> 5706.03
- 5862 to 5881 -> 5863.19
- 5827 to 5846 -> 5844.32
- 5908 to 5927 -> 5909.27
